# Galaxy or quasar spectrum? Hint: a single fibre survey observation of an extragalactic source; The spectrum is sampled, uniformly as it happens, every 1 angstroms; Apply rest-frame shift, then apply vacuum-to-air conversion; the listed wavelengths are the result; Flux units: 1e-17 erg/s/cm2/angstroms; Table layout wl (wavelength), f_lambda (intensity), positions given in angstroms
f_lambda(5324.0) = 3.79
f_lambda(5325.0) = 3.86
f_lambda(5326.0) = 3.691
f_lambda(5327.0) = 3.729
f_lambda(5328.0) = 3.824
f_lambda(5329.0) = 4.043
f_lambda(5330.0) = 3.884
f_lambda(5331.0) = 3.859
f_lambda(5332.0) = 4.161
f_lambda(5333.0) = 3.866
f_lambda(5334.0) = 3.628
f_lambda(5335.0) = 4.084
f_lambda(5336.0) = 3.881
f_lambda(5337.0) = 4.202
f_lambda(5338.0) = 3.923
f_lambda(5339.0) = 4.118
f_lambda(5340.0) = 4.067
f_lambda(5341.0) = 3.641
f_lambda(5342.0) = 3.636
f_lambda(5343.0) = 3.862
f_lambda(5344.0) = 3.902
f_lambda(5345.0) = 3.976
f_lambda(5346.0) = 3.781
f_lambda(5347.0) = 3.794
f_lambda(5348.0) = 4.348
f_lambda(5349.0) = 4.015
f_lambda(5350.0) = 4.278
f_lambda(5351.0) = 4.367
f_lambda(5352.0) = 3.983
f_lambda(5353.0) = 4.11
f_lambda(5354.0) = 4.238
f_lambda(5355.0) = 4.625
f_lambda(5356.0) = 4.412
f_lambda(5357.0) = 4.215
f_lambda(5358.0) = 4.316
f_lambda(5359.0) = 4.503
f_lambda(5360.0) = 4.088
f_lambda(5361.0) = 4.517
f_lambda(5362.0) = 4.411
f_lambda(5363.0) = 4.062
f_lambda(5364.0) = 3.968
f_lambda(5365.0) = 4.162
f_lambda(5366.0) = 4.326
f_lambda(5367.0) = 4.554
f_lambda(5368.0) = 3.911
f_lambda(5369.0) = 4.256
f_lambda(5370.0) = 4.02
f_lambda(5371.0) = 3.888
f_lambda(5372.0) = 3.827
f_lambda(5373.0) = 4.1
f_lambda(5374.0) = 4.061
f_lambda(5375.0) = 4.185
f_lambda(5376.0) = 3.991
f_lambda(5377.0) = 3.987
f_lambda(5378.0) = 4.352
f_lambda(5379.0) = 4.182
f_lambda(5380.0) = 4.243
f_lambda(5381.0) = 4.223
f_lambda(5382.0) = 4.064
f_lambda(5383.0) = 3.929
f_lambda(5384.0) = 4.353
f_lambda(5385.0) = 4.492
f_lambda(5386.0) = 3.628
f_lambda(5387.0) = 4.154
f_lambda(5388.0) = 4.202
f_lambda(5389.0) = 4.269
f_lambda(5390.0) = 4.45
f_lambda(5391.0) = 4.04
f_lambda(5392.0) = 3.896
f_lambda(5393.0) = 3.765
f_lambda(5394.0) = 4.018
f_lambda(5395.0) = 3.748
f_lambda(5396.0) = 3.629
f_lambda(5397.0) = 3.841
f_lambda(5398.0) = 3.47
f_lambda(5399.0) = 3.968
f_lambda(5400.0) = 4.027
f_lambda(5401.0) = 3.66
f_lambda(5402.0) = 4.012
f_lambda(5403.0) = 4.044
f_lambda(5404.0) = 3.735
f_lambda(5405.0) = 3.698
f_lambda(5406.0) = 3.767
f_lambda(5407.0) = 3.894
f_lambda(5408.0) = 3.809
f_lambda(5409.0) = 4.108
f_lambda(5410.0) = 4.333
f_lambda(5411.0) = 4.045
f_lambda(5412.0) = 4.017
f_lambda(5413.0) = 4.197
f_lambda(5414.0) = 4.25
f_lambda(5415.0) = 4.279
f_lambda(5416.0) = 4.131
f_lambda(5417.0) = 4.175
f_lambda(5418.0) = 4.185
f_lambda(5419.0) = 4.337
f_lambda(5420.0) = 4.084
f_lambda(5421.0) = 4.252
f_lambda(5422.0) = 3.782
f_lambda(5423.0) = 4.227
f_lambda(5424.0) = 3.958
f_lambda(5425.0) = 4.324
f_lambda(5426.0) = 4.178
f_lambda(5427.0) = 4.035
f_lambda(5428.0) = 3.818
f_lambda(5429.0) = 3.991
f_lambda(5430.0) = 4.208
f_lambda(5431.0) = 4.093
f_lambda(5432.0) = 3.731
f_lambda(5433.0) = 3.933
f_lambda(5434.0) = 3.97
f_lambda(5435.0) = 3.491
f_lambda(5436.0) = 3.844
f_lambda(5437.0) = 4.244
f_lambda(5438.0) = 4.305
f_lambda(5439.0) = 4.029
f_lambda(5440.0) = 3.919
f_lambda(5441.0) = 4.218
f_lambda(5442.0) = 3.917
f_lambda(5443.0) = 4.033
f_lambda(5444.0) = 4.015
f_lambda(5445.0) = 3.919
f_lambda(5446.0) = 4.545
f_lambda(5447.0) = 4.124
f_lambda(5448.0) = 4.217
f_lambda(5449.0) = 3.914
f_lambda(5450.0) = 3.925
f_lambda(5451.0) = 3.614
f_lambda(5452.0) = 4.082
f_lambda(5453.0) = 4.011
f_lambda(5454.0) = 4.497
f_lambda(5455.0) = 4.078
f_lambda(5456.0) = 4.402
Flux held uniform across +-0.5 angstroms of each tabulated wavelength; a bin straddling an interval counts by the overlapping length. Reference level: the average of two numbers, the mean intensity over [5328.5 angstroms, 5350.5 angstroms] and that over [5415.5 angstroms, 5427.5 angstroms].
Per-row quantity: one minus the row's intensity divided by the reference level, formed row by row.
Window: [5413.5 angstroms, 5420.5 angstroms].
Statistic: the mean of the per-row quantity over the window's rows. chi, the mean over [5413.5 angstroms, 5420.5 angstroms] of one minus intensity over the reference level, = -0.04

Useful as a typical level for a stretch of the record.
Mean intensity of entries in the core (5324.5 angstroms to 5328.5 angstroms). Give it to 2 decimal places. 3.78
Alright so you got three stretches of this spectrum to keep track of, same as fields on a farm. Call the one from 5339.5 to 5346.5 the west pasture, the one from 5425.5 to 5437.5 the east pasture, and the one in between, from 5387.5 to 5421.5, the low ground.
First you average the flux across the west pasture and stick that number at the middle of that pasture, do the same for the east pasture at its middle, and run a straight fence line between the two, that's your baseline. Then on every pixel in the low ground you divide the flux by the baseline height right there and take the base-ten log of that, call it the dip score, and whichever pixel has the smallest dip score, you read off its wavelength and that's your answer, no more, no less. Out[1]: 5398.0 angstroms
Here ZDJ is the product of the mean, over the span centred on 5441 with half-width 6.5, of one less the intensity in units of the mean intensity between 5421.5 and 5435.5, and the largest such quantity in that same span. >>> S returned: -0.0020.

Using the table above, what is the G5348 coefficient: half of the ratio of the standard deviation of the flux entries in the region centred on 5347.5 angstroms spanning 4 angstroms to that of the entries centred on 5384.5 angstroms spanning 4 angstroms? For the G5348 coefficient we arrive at 0.33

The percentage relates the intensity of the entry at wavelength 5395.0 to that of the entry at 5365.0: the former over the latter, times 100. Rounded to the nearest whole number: 90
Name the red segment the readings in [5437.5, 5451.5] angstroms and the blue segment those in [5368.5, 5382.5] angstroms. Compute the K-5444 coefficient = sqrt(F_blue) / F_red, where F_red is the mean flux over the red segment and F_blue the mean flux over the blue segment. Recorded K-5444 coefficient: 0.500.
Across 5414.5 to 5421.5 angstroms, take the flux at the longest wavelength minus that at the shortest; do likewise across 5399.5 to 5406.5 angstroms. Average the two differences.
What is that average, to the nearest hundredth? -0.14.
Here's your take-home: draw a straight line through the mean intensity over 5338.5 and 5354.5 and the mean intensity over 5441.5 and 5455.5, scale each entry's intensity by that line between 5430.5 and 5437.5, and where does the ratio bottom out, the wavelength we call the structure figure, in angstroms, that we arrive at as 5435.0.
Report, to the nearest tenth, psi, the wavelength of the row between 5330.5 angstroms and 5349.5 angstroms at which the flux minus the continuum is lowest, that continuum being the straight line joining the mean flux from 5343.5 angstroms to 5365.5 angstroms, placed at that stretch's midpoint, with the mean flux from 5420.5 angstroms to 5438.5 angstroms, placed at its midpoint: 5334.0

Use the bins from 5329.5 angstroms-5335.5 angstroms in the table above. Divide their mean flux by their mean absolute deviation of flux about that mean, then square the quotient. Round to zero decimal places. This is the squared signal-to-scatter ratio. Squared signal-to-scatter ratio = 790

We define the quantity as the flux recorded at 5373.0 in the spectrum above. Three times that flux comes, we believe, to 12.3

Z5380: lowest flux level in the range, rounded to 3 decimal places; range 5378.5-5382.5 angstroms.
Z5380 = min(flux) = 4.064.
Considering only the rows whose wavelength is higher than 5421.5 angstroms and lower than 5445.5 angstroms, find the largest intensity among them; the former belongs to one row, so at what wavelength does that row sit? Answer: 5425.0 angstroms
